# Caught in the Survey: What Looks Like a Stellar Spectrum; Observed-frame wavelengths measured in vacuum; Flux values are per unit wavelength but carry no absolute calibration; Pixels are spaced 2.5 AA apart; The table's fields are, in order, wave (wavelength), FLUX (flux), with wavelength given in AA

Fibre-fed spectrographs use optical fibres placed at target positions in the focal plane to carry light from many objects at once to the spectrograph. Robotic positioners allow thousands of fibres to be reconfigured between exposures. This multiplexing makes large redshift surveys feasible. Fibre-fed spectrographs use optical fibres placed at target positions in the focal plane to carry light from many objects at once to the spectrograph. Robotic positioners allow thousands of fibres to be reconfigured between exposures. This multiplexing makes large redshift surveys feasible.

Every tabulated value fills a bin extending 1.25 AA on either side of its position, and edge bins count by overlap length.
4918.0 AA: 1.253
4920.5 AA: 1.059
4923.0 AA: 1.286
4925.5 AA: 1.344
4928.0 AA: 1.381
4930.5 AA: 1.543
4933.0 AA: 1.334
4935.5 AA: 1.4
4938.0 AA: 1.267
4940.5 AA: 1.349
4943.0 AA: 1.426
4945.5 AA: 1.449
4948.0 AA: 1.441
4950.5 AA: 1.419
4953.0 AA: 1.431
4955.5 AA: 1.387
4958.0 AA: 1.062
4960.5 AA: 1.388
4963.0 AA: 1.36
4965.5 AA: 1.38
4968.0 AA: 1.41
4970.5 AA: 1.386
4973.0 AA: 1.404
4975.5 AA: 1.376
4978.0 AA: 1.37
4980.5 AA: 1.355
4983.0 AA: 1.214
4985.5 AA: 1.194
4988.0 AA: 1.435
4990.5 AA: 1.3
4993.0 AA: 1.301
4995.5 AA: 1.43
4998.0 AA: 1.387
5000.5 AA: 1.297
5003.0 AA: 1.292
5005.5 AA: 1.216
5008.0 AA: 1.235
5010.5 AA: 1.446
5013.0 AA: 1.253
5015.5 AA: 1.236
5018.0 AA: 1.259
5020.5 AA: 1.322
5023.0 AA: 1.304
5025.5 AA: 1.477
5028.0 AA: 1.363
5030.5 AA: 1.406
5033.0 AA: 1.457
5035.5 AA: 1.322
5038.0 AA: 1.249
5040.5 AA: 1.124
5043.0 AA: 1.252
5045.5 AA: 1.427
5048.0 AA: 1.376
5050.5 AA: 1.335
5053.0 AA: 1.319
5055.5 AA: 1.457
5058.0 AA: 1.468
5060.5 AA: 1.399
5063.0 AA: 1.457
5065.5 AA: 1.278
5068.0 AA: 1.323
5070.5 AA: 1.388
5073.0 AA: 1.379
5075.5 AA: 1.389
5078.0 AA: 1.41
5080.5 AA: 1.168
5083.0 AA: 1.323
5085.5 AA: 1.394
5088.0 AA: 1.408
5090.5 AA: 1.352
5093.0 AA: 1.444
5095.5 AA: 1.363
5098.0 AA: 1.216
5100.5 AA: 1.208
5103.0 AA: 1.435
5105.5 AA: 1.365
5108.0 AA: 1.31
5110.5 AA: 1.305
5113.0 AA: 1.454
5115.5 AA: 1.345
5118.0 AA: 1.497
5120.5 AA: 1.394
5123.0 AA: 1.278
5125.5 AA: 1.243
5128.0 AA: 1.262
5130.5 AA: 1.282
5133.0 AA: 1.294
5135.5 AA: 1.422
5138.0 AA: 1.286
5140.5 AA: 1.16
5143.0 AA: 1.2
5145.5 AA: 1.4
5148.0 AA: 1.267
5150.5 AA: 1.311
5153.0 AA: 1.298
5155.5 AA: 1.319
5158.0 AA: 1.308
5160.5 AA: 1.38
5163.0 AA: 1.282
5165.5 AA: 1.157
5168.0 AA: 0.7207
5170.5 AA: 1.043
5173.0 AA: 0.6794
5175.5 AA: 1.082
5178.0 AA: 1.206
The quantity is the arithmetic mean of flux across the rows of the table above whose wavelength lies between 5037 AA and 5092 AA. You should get 1.35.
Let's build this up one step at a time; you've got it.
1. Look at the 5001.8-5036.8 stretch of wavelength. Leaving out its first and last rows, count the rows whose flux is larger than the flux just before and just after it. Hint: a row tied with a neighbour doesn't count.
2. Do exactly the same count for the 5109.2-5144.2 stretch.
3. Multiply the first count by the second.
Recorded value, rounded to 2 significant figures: 12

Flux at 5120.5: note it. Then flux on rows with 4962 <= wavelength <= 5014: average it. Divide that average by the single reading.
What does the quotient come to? 0.96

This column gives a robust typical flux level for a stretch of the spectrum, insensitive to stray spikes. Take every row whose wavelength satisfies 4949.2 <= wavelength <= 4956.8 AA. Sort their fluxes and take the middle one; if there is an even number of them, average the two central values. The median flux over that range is 1.42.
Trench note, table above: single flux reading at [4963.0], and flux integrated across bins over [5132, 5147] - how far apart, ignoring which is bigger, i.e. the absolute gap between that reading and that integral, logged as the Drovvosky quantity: 18.0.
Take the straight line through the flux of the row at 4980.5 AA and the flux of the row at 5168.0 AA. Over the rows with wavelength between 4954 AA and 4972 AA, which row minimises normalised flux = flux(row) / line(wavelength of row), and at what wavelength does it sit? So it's 4958.0 AA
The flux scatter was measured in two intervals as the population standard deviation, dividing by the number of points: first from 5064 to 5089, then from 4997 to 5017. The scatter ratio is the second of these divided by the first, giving 1.05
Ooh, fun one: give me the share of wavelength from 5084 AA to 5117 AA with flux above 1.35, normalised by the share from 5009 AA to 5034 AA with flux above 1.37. 1.54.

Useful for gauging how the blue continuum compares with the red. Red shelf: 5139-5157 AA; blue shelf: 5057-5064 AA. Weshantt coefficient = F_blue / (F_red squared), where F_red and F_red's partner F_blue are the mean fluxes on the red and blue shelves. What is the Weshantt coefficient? 0.88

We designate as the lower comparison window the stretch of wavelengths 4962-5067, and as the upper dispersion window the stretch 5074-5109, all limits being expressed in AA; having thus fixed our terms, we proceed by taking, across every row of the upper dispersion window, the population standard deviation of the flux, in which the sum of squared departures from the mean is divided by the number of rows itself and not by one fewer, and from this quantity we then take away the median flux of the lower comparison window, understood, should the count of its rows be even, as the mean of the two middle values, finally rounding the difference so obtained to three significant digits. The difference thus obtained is -1.27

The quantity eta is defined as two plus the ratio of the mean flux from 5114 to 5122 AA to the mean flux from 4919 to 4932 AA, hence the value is 3.07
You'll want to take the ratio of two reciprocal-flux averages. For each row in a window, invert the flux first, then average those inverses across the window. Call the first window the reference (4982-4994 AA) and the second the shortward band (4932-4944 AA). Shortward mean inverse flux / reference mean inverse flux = 0.95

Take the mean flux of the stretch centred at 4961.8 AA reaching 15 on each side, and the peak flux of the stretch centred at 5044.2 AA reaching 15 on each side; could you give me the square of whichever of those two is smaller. 1.88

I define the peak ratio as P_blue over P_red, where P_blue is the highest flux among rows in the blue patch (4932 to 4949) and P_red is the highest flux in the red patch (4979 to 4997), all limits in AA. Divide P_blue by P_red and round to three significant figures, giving 1.01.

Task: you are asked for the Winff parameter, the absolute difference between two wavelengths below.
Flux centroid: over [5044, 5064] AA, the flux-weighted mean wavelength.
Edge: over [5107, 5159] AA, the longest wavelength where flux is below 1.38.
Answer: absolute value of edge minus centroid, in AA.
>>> 103.7 AA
